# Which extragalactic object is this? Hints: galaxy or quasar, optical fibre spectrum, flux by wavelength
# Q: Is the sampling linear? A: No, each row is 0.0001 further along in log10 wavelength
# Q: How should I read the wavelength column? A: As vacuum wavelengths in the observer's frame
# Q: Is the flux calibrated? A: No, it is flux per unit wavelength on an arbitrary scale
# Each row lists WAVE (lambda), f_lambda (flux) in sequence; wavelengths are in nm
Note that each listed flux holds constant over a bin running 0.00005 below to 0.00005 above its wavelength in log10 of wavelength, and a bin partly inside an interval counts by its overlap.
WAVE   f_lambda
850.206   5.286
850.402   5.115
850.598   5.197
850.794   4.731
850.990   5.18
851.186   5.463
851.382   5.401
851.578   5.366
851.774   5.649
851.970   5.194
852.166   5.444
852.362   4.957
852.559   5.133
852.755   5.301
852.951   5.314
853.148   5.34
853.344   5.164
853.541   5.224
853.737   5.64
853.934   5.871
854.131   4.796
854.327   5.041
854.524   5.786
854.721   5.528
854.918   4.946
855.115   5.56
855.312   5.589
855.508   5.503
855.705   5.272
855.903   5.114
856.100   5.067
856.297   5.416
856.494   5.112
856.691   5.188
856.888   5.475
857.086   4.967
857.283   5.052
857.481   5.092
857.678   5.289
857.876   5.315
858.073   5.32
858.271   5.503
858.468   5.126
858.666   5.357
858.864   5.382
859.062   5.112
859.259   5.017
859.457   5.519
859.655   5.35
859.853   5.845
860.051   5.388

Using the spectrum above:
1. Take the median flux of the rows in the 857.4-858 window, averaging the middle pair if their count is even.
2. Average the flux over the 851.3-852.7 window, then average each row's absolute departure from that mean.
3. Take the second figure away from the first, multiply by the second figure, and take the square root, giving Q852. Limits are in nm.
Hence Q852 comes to 0.96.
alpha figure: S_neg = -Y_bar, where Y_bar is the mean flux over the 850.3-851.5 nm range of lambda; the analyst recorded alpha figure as -5.18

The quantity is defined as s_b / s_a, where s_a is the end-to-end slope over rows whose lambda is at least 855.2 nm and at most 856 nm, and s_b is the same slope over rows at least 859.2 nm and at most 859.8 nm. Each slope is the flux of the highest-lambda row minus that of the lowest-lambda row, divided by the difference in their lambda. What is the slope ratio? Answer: -1.05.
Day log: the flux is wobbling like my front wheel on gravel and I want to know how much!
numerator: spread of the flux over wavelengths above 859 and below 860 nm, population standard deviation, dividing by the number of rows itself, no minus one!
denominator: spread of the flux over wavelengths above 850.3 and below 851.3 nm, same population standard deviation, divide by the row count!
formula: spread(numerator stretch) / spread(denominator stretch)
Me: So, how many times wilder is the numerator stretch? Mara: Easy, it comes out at 1.26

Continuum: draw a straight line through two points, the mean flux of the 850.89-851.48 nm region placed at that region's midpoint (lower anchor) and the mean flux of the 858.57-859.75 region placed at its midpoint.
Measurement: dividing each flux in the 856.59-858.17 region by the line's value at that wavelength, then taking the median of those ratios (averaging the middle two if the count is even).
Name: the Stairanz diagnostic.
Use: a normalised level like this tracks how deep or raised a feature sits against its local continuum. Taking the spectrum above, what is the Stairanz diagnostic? 0.99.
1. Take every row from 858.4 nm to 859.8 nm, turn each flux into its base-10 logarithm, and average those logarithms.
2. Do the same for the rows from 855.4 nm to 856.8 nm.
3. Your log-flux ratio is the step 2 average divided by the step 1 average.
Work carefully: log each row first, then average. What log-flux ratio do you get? 1.00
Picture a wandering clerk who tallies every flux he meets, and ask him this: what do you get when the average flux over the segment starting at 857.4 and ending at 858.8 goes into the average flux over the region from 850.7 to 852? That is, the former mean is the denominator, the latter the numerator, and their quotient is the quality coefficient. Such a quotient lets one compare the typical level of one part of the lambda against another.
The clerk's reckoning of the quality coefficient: 1.000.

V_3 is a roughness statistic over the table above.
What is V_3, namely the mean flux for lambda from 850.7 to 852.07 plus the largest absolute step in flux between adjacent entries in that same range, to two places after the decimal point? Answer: 5.74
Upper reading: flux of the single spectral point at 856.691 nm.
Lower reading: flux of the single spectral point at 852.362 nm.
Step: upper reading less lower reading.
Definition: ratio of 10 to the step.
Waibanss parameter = 43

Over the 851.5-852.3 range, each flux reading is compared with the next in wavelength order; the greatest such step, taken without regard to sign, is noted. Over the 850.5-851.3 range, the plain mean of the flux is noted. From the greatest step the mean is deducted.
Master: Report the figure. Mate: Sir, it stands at -4.69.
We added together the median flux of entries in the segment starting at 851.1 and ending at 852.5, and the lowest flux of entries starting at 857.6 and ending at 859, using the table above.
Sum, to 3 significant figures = 10.5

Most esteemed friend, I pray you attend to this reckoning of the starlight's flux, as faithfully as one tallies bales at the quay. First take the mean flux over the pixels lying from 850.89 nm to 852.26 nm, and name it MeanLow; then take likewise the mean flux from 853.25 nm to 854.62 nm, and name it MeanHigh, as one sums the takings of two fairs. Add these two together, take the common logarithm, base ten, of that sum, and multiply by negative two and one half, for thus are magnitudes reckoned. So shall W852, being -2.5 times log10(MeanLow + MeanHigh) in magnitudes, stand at -2.58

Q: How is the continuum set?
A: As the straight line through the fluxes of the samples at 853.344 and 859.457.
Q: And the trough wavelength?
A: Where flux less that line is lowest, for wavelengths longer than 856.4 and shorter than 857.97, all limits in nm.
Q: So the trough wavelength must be 857.086 nm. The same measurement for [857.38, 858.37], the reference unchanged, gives 857.481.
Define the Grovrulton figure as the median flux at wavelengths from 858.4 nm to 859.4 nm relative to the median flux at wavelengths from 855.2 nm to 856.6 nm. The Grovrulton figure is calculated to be 0.97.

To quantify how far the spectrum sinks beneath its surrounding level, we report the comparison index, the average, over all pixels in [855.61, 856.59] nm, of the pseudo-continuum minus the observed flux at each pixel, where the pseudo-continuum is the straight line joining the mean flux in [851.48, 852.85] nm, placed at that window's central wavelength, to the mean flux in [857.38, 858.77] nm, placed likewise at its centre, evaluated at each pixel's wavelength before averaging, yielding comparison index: 0.09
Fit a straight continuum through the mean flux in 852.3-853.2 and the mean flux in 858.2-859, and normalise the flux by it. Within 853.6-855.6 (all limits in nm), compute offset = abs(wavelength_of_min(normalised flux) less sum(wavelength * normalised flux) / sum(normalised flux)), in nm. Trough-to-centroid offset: 0.49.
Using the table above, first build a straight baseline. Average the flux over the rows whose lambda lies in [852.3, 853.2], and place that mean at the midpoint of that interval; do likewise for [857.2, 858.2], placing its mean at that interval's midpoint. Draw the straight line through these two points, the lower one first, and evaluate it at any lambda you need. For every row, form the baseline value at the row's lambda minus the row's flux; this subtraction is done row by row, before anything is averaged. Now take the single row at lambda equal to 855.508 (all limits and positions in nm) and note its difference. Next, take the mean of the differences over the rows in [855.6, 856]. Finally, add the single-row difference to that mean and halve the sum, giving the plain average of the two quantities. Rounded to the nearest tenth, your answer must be -0.1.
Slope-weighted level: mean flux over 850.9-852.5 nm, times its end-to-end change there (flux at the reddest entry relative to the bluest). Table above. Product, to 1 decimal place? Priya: -1.2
